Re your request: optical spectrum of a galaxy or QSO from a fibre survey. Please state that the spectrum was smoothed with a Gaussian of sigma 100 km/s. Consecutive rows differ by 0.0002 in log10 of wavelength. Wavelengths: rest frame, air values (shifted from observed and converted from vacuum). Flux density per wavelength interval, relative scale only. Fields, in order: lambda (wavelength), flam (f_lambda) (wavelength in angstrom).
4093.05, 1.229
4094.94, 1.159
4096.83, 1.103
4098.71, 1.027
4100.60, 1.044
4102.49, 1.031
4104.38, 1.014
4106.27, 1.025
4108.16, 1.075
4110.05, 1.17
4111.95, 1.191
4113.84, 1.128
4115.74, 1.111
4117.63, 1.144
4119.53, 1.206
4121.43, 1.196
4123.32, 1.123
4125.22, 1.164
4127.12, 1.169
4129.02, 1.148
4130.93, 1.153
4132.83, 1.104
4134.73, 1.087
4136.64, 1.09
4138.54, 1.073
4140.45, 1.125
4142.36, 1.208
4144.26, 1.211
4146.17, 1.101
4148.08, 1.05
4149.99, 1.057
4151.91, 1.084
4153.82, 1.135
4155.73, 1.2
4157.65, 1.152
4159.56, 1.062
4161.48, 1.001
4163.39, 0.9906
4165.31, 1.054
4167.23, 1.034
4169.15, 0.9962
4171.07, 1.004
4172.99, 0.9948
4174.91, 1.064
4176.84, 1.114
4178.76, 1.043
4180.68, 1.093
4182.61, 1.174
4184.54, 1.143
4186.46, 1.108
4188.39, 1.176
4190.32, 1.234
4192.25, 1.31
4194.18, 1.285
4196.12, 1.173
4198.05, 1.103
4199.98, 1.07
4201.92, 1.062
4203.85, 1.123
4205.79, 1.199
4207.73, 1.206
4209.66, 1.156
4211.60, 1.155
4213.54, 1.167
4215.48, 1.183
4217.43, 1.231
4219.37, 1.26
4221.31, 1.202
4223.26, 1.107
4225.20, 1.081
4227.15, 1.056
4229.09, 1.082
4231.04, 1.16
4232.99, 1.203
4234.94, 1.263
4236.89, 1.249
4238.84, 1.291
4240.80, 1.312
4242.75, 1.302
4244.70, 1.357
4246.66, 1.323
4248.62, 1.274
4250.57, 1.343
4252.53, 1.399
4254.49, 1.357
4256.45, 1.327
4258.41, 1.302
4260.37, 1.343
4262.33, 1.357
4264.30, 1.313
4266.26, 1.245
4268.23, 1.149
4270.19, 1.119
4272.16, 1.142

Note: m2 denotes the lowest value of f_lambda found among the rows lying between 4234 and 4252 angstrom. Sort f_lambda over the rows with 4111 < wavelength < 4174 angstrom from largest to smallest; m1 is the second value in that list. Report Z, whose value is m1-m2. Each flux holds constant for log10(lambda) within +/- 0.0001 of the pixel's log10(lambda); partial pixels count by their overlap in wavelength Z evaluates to -0.041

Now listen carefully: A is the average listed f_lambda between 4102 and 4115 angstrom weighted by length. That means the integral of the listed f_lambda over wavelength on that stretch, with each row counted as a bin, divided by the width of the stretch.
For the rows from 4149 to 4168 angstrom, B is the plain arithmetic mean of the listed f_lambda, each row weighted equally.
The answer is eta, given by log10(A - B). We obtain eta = -1.8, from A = 1.09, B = 1.08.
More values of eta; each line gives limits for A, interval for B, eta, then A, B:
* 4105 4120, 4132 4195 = -1.7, 1.13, 1.11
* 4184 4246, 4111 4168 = -1.2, 1.19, 1.12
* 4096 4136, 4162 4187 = -1.3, 1.11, 1.06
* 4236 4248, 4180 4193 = -0.9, 1.30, 1.18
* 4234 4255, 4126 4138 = -0.7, 1.31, 1.13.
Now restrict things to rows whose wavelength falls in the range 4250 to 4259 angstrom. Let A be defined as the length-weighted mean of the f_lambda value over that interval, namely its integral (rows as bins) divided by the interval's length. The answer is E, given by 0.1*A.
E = 0.135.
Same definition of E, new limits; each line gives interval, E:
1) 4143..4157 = 0.112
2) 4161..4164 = 0.100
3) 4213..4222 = 0.121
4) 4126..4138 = 0.112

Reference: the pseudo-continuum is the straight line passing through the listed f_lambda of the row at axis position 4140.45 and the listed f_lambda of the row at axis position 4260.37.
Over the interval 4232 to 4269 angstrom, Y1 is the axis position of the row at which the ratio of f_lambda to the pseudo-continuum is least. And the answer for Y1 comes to 4268.23 angstrom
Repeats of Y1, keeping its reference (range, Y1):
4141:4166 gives 4163.39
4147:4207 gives 4172.99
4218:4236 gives 4227.15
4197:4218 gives 4201.92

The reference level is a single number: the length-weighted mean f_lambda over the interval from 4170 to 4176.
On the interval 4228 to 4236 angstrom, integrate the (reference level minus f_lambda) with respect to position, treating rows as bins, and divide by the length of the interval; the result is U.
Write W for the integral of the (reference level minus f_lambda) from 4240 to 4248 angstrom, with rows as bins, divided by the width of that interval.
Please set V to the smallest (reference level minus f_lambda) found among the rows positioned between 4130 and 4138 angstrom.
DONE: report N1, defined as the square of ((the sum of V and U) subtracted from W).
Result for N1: 0.000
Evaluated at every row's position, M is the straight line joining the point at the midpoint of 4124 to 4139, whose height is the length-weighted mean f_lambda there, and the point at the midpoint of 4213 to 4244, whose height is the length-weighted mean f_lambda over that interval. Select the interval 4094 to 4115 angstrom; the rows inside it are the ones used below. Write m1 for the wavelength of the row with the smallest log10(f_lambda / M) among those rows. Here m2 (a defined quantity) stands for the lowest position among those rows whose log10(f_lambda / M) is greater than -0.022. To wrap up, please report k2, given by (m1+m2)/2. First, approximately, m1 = 4104.38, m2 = 4094.94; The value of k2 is 4099.7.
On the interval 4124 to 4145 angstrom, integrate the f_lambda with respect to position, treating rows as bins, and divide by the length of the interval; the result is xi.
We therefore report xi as 1.14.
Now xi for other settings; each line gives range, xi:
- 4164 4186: 1.06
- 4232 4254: 1.30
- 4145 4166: 1.08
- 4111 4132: 1.16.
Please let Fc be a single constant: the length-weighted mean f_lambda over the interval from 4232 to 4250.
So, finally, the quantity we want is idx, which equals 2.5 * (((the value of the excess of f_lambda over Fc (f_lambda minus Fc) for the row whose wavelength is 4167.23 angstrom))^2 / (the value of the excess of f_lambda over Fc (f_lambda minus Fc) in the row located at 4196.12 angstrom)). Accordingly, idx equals -1.40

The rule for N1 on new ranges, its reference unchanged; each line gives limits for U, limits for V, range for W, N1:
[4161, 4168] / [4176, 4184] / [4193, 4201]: 0.000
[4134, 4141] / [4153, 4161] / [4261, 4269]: 0.000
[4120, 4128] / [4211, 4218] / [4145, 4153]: 0.088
